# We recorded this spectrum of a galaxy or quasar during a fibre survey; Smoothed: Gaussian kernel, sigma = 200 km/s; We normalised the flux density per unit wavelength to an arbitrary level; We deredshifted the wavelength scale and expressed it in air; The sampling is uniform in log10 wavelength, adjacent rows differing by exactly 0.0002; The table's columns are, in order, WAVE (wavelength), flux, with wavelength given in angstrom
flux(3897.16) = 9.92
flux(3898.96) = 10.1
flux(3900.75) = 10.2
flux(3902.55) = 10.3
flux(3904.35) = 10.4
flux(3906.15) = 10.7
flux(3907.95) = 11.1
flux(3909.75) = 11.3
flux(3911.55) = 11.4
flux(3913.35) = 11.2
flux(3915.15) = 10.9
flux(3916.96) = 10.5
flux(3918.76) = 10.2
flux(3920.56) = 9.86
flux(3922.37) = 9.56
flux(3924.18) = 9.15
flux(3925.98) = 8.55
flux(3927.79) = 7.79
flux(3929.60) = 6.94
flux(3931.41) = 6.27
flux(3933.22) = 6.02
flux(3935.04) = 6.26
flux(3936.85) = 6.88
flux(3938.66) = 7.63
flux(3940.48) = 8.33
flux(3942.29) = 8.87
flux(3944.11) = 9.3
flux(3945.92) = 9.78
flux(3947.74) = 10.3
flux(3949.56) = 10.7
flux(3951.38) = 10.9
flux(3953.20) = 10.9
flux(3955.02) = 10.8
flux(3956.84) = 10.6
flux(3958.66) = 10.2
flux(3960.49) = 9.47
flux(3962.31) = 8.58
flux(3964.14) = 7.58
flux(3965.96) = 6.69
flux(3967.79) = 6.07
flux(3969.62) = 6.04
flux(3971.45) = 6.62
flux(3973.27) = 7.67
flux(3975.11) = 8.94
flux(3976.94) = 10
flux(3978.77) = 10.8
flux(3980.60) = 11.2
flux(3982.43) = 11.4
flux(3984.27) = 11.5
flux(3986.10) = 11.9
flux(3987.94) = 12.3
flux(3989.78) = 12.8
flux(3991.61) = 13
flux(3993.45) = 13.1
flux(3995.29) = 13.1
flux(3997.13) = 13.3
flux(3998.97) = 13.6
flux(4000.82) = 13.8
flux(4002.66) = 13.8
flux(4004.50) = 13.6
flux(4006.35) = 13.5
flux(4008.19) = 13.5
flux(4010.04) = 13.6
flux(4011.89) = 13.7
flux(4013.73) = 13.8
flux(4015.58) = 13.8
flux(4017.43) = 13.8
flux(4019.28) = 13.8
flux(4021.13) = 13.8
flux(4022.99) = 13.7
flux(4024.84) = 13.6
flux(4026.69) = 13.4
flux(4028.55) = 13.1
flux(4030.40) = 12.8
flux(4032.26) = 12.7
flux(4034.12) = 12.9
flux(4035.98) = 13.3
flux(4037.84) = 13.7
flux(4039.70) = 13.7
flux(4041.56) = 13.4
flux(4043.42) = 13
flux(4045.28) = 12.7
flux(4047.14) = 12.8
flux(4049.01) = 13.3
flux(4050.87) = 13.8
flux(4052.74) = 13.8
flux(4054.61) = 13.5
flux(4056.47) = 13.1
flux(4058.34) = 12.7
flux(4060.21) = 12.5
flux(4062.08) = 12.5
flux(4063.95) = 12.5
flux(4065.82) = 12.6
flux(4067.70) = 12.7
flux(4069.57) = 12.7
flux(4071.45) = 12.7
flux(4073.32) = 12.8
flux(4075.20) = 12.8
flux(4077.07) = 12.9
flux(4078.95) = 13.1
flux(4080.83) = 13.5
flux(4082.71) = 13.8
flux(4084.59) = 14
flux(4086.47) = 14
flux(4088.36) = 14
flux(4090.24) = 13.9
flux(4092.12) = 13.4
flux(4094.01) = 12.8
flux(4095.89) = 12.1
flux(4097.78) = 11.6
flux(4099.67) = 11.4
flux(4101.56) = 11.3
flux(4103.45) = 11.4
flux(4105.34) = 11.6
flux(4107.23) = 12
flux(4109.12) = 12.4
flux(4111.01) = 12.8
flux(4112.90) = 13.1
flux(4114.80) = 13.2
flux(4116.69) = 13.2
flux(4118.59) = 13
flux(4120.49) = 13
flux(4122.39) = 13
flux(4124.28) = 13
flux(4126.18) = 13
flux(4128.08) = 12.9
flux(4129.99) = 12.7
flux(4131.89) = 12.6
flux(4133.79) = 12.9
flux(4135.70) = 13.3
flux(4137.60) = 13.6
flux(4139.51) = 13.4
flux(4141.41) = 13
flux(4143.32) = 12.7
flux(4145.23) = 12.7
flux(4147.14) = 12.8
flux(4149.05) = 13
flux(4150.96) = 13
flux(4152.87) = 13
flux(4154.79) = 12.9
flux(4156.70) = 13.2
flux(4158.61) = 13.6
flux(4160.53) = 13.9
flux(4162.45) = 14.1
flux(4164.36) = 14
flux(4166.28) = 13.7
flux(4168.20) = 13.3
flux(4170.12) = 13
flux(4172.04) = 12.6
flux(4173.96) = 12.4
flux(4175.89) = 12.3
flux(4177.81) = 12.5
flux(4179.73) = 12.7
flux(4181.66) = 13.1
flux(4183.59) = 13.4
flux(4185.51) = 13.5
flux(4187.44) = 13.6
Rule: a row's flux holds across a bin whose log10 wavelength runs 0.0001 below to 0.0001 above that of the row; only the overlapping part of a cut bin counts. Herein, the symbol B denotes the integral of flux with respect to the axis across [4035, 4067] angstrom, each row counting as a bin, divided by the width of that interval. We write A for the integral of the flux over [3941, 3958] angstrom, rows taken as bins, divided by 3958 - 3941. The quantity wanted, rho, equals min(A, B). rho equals 10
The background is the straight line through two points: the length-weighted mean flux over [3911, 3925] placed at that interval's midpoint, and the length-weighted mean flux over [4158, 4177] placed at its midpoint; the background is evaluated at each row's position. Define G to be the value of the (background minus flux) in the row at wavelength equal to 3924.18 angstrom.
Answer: 1.2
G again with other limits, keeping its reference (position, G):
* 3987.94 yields -1.1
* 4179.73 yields 0.7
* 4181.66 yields 0.3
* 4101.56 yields 1.2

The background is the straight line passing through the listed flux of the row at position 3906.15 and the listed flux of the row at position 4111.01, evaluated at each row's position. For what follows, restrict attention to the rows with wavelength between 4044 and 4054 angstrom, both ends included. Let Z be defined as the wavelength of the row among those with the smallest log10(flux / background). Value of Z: 4045.28 angstrom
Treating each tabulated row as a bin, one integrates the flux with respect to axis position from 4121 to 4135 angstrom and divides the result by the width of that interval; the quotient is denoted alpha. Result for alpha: 12.9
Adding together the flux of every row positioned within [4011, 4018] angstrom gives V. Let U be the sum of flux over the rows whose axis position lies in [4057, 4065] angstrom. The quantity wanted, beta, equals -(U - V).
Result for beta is 5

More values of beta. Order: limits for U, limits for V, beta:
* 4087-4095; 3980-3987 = -8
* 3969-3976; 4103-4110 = 18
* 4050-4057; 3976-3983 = -11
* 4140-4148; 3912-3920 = -8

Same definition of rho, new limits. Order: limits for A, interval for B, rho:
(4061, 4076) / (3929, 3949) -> 8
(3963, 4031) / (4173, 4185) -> 12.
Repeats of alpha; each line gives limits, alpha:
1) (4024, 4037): 13.1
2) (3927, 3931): 7.2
